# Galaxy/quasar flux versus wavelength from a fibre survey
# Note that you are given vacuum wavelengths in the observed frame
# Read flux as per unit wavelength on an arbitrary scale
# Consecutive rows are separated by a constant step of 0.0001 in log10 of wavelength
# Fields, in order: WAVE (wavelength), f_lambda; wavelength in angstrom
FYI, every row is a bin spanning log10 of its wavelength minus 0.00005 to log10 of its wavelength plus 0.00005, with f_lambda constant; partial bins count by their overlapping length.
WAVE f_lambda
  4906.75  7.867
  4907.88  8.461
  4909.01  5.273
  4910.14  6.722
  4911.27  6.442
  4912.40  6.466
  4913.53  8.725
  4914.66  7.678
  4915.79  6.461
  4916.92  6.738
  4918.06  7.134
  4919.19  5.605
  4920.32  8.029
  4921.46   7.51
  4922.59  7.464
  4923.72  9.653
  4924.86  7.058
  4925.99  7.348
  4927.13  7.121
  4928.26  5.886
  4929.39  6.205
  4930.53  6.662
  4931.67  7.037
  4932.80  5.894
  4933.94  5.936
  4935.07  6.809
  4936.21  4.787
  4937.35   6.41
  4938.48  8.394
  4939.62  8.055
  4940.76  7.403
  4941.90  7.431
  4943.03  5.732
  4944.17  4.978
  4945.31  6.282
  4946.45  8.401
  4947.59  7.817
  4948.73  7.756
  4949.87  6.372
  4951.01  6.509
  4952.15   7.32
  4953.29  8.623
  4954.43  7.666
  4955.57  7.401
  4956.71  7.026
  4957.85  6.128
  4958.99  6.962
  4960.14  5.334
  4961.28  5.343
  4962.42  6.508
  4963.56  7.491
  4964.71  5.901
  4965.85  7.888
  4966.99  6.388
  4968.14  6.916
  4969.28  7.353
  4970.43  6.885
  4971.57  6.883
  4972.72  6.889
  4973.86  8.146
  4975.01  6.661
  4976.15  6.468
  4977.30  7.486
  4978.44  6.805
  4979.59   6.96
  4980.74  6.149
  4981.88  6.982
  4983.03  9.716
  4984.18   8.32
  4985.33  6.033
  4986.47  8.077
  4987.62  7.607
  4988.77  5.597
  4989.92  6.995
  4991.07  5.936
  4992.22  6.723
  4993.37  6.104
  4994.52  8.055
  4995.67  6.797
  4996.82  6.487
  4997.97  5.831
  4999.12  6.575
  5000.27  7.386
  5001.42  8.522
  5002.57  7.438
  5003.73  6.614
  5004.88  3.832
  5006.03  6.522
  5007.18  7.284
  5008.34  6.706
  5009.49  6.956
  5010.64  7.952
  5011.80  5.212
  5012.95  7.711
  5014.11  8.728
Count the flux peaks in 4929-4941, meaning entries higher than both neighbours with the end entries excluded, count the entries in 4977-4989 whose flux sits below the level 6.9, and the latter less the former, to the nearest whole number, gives 1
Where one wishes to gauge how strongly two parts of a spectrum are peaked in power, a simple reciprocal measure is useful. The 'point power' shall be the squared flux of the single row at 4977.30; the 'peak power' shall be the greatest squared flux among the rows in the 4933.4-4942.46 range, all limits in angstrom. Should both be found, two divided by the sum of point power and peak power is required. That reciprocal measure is 0.0158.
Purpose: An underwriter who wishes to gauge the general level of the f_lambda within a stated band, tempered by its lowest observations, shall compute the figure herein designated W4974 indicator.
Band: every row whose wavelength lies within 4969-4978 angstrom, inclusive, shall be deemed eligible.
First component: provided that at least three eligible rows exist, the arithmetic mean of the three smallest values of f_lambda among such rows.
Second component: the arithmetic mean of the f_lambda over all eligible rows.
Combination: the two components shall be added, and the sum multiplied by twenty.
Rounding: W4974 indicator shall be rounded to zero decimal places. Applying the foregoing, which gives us 275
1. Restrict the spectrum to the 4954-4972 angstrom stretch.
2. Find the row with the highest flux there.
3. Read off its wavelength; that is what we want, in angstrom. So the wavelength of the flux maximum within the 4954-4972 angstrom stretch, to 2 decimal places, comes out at 4965.85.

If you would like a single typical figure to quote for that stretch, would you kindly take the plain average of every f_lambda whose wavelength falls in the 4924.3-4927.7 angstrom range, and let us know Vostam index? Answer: 7.2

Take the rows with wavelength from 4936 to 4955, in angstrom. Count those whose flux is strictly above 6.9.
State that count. 10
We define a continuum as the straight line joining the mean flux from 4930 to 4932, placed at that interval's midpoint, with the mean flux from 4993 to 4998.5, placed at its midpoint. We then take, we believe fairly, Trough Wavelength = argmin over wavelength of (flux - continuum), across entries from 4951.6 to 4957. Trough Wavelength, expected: 4956.71 angstrom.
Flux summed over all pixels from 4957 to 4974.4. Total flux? 101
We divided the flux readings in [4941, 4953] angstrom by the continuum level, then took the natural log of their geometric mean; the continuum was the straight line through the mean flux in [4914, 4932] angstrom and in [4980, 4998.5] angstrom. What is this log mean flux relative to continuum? -0.039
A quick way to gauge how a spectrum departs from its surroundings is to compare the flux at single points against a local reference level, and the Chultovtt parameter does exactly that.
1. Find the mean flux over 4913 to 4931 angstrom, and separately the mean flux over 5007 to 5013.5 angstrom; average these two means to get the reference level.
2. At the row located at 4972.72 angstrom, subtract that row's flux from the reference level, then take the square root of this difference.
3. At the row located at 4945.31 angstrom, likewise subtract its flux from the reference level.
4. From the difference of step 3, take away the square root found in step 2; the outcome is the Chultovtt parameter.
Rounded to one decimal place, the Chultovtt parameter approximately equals 0.4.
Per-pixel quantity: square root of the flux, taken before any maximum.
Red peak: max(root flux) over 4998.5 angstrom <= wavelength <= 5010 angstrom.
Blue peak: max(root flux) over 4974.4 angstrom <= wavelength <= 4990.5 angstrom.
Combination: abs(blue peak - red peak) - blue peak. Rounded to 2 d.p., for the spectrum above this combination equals -2.92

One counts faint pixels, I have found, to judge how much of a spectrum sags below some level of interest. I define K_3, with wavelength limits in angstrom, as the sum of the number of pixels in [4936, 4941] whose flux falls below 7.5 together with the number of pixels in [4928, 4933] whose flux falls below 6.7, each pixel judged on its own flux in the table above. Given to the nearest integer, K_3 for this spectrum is 7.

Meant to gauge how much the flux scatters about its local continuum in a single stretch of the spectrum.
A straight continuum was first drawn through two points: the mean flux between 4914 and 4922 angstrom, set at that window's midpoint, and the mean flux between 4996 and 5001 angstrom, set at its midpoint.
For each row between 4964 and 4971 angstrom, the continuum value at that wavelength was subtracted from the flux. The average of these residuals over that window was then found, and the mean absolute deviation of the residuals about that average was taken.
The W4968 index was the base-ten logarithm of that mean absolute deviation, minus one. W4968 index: -1.30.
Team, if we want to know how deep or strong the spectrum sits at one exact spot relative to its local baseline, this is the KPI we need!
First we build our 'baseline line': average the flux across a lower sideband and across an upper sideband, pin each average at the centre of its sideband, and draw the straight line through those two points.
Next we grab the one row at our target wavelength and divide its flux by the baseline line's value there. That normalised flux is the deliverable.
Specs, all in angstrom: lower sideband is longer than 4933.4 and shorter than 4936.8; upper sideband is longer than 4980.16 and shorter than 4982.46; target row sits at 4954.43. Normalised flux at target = 1.25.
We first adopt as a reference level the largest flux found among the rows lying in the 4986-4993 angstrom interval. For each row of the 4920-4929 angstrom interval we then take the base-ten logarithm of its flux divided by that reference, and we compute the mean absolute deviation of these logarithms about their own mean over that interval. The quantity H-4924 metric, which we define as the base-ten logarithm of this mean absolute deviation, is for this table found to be -1.42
